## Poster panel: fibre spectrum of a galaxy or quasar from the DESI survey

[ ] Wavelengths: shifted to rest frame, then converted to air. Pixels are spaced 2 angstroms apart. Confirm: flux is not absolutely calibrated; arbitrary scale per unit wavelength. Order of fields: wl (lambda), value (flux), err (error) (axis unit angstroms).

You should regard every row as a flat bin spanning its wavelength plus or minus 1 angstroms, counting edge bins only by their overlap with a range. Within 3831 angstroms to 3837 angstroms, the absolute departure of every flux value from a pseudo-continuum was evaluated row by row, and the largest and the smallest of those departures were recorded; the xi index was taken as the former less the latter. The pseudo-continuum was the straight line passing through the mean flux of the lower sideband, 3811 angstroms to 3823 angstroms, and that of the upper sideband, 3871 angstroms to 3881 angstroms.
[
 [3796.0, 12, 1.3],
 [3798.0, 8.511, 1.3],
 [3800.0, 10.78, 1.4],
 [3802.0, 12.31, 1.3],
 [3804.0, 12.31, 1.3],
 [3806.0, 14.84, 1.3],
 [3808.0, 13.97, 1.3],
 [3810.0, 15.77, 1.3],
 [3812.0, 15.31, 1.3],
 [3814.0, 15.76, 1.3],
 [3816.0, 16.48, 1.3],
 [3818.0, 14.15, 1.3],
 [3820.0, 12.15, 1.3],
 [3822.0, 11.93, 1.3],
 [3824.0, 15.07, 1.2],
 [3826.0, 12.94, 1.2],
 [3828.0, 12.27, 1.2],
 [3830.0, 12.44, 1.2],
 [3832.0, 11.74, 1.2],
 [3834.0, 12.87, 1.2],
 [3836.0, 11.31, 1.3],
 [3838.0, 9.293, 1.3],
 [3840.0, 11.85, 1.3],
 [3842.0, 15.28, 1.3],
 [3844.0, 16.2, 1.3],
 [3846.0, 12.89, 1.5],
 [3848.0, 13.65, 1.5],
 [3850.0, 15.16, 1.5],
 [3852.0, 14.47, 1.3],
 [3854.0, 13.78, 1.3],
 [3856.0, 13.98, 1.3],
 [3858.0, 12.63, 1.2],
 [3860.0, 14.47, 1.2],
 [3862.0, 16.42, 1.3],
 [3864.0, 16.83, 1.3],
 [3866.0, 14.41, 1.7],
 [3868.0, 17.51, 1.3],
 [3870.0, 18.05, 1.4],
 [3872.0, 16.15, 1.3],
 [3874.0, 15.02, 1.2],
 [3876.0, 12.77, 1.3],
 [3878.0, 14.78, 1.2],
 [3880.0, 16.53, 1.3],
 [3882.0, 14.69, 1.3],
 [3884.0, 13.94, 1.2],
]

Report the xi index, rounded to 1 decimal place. 1.6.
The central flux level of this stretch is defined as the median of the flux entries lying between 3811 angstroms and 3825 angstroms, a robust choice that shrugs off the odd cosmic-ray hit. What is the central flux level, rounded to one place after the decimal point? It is 15.1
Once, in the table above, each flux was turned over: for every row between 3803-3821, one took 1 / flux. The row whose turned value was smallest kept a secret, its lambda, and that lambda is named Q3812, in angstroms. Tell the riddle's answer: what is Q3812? 3816.0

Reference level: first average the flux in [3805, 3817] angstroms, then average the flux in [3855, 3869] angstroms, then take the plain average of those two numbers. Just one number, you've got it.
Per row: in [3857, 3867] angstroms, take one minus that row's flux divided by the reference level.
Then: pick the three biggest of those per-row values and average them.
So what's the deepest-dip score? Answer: 0.09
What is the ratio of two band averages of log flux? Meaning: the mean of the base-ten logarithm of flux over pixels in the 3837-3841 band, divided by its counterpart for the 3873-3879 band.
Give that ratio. 0.89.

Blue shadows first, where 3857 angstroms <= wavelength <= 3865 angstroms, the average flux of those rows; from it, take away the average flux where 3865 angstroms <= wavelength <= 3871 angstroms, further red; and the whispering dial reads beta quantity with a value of -1.6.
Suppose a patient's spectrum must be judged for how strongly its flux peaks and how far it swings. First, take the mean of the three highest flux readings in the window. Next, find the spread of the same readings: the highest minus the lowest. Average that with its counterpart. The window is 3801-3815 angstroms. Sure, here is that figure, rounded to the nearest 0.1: 9.5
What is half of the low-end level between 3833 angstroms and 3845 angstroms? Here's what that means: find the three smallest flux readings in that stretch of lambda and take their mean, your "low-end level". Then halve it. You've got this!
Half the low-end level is 5.41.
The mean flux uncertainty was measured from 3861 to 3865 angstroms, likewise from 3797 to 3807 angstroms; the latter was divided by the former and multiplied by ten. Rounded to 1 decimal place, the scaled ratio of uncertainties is 10.2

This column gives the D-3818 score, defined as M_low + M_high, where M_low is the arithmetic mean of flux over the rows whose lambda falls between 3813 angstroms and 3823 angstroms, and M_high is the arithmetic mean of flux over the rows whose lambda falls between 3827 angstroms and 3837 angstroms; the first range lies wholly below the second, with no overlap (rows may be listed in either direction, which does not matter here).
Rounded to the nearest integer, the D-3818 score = 26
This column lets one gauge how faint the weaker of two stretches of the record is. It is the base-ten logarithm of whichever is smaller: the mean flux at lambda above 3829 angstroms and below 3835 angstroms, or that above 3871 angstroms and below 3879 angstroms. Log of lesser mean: 1.09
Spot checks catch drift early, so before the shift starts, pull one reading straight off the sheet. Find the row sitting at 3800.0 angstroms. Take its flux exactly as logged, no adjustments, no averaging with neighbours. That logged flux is 10.78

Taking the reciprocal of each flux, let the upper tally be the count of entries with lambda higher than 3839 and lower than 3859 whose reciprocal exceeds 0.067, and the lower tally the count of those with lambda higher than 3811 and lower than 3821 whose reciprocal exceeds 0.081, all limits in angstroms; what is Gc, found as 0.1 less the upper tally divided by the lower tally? -6.9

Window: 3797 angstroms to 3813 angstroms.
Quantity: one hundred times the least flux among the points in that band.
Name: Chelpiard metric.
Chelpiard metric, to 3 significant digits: 851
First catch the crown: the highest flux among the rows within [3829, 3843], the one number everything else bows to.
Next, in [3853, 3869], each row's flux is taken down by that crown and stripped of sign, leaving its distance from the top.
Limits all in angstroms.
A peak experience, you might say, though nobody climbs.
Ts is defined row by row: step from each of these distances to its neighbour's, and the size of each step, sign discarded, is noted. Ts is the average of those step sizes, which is 0.9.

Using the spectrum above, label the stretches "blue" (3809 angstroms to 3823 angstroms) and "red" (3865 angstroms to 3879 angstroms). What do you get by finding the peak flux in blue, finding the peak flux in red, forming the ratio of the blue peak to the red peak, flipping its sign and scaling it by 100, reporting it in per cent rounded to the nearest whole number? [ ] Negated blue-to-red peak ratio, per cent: -91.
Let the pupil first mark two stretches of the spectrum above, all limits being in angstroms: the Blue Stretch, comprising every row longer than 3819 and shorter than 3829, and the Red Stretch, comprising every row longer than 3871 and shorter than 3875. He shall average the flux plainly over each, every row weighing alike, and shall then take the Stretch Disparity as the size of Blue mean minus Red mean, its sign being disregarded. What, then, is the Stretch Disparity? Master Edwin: 2.7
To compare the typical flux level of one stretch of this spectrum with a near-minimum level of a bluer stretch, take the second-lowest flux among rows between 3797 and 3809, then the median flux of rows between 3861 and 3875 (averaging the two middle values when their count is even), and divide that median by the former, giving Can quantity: 1.52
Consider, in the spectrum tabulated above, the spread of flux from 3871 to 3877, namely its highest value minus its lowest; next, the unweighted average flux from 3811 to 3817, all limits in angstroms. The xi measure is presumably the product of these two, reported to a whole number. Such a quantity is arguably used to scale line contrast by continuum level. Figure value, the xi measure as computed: 54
